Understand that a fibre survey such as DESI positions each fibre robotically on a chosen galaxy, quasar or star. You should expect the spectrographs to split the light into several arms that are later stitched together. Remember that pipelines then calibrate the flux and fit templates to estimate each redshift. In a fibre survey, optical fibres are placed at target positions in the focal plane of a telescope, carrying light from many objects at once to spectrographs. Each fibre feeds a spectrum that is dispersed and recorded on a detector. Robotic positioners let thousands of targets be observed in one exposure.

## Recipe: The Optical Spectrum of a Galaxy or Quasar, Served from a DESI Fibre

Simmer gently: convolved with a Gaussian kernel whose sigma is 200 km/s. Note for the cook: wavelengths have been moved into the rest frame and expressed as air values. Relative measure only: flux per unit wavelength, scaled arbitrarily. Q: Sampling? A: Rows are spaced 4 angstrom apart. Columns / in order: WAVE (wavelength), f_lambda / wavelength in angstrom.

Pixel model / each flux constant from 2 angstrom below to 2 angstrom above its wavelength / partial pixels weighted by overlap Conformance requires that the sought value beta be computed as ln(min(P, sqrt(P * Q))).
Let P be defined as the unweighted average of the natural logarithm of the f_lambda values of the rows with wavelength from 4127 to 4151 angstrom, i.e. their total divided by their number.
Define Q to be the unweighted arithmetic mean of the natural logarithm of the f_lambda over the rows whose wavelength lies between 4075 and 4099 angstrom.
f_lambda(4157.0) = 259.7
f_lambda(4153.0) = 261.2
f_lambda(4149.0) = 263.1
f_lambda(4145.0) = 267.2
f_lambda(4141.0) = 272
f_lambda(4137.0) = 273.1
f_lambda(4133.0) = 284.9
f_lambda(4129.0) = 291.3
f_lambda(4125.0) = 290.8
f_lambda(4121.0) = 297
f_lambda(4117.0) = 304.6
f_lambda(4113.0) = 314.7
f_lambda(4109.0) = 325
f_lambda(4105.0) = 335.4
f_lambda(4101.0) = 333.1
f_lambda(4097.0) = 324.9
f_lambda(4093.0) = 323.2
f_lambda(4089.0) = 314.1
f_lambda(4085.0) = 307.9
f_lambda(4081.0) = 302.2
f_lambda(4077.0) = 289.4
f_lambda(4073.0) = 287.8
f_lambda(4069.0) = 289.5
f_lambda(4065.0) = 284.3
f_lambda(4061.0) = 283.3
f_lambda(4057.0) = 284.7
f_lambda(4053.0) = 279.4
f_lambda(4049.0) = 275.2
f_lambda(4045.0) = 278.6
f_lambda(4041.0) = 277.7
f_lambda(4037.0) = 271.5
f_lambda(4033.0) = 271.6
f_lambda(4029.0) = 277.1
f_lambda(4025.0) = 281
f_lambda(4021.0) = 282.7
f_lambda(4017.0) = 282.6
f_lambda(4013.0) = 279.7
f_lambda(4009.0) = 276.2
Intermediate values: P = 5.62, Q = 5.74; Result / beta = 1.73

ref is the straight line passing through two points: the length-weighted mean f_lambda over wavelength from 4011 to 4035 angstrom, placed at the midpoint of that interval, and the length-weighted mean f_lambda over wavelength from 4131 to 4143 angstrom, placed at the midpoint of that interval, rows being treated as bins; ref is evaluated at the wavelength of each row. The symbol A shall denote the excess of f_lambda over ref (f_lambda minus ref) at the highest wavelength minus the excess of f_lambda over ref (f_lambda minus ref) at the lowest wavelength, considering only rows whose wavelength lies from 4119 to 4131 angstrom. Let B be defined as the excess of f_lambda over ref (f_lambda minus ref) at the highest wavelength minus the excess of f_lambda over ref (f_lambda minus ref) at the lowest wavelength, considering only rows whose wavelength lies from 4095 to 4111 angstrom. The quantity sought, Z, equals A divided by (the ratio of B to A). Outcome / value 85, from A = -6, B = 0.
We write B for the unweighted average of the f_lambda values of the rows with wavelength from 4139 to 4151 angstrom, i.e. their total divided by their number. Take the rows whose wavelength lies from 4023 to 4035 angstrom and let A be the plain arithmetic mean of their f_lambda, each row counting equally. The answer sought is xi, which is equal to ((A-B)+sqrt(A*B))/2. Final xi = 141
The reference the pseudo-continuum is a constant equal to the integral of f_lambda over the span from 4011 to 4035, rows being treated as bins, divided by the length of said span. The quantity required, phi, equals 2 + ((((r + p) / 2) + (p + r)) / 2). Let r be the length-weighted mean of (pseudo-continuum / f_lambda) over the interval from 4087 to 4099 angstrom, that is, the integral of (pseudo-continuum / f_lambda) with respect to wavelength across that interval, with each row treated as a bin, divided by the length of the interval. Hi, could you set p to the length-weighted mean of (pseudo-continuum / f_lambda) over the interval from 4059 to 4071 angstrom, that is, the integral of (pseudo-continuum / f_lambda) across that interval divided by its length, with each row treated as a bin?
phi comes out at 3.39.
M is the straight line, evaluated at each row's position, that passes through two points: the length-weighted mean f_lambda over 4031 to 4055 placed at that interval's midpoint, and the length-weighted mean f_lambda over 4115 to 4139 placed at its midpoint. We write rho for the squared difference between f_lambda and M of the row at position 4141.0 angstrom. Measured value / 429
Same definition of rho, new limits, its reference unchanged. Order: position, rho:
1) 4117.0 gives 258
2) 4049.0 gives 2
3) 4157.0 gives 1282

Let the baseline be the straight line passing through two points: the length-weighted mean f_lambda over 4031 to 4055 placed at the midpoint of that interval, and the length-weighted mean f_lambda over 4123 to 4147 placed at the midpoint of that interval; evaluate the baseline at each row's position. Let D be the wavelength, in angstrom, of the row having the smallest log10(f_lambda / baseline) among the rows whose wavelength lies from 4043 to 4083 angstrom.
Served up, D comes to 4049.0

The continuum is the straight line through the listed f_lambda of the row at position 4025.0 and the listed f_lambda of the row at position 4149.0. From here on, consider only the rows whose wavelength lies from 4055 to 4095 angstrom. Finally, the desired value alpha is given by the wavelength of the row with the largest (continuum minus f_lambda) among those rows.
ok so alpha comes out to 4061.0 angstrom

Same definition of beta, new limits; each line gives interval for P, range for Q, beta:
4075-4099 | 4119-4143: 1.74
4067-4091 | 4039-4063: 1.73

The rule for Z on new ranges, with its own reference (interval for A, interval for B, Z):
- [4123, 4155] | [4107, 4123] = -30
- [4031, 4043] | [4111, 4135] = -1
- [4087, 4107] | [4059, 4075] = 98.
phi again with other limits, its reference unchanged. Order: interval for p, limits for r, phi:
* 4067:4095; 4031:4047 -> 3.46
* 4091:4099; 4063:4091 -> 3.35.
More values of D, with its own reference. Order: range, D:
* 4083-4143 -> 4141.0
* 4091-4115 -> 4113.0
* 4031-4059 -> 4037.0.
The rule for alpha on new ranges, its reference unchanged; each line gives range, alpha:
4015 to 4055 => 4033.0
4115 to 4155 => 4153.0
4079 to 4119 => 4081.0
